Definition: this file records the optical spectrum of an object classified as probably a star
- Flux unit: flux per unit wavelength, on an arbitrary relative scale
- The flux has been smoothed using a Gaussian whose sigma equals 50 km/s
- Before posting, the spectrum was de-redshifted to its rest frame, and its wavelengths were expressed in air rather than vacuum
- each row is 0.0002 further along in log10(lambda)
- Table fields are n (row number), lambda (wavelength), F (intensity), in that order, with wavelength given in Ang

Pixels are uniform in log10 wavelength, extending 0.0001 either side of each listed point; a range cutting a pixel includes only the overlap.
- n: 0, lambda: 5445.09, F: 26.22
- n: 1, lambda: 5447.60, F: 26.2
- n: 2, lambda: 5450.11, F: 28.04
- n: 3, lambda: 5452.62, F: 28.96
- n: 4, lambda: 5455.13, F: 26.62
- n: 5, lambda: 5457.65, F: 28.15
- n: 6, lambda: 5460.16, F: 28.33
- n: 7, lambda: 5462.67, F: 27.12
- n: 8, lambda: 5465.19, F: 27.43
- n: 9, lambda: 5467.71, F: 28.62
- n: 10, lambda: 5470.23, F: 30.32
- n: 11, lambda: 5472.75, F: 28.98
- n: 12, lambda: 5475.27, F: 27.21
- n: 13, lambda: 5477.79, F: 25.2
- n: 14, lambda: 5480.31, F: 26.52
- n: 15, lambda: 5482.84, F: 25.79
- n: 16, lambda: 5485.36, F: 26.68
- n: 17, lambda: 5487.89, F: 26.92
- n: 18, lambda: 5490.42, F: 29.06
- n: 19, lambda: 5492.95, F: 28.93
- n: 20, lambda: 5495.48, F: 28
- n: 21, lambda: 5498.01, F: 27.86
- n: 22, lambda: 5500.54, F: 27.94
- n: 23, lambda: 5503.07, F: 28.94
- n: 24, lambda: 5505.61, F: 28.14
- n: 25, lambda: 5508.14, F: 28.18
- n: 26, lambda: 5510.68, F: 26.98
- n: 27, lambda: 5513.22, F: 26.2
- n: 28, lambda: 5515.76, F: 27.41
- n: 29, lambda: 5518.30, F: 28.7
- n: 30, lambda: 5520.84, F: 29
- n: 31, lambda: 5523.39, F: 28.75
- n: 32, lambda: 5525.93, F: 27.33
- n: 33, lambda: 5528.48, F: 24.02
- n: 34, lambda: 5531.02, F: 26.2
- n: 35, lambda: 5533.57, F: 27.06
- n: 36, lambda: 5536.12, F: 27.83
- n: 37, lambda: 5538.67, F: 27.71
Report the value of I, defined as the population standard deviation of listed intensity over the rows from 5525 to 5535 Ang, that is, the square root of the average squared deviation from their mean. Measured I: 1.30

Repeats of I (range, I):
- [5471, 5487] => 1.19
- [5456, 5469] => 0.56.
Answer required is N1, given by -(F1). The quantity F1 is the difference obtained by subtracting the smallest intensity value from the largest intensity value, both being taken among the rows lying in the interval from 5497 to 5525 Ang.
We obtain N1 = -2.8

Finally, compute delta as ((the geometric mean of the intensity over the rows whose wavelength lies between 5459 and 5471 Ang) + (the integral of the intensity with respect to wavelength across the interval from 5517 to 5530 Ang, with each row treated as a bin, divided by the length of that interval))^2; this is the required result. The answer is 3122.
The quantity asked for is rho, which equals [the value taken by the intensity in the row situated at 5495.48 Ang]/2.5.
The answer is 11.2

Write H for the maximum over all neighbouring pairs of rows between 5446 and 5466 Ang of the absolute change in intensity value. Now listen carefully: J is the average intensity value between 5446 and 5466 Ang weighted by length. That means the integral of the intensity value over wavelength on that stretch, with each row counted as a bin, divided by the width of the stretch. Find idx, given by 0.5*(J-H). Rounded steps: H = 2.3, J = 27.6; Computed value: 12.6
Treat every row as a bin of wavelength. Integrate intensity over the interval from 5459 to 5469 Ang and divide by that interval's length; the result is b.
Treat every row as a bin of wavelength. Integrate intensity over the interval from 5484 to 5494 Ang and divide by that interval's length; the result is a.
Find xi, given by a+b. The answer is 55.7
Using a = 27.9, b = 27.9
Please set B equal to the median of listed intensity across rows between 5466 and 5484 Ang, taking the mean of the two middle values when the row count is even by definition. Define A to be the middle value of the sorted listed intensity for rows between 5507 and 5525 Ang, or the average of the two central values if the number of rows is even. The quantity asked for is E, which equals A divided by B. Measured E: 1.04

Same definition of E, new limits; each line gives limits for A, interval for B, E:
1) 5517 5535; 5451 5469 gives 0.97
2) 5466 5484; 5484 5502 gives 0.97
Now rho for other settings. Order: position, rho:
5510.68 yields 10.8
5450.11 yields 11.2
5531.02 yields 10.5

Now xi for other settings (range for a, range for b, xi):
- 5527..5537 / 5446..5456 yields 53.7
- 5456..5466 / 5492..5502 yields 55.9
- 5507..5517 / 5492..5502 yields 55.4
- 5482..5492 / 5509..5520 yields 54.6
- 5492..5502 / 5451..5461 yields 56.2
